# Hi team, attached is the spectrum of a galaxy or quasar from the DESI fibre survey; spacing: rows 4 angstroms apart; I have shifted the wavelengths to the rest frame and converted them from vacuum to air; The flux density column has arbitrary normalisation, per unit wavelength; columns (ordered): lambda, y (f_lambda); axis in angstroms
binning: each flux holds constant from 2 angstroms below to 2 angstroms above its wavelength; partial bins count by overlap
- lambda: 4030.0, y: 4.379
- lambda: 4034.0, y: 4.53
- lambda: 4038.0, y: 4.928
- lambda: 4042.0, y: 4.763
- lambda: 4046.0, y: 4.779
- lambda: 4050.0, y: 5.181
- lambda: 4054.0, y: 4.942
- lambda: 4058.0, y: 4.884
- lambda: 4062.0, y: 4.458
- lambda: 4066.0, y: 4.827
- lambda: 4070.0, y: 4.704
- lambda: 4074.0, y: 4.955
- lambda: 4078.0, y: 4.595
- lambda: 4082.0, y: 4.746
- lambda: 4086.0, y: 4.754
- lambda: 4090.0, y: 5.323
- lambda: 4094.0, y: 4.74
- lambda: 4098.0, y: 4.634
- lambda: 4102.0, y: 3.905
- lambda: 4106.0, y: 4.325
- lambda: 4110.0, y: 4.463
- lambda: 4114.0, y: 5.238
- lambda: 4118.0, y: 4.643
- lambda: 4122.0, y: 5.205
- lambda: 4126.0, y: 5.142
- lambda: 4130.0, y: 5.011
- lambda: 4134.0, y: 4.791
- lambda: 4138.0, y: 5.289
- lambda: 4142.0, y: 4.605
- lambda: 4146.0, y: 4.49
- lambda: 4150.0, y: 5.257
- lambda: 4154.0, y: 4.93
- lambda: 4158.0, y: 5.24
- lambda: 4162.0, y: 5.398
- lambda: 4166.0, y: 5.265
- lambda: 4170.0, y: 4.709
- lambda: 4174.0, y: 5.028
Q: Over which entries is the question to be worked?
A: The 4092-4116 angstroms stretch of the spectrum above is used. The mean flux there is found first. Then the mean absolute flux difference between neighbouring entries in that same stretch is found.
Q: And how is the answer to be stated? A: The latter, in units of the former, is 0.10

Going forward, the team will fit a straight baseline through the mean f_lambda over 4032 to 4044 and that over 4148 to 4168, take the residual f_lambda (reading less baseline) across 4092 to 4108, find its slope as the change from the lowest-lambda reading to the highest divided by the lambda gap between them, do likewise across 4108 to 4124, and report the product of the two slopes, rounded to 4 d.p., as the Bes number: -0.0022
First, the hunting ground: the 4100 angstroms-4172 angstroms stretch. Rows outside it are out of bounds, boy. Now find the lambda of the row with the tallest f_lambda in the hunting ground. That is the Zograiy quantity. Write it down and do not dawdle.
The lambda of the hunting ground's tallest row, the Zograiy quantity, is 4162.0 angstroms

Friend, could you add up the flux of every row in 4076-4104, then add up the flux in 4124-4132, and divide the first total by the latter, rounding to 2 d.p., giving 3.22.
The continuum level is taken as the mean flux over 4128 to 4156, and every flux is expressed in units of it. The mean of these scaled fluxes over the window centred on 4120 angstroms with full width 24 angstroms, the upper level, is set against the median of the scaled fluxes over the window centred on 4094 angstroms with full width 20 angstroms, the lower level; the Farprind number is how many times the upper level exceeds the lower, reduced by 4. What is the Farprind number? -2.96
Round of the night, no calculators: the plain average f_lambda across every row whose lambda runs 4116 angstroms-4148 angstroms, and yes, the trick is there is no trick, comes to 4.90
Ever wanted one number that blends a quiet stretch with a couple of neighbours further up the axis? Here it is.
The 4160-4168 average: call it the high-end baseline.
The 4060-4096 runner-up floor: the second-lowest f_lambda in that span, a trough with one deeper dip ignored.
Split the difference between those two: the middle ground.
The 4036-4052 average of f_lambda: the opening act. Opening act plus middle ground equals 9.88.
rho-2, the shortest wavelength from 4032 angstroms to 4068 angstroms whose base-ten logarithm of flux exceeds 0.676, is 4038.0 angstroms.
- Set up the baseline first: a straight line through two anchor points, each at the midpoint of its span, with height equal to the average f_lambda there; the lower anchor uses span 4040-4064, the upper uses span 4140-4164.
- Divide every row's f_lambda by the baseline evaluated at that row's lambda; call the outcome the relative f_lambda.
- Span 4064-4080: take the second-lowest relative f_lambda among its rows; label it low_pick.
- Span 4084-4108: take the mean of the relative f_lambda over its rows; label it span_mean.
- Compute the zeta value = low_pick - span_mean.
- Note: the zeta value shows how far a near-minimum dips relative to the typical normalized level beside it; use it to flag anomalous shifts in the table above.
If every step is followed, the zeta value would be 0.03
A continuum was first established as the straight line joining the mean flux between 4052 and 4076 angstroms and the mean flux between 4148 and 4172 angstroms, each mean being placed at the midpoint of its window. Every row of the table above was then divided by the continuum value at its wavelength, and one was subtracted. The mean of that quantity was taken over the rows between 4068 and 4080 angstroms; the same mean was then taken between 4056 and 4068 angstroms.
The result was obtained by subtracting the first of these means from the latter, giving 0.003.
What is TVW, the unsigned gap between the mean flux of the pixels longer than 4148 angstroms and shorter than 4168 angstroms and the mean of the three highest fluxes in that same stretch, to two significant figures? 0.089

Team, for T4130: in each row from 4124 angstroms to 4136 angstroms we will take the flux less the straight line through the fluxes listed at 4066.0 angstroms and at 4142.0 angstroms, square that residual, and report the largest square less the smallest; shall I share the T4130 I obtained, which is 0.21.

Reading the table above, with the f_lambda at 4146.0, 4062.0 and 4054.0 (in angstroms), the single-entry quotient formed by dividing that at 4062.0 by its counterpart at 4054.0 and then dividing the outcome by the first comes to 0.201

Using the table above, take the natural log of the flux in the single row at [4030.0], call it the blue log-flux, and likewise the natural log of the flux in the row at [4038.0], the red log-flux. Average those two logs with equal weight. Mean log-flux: 1.54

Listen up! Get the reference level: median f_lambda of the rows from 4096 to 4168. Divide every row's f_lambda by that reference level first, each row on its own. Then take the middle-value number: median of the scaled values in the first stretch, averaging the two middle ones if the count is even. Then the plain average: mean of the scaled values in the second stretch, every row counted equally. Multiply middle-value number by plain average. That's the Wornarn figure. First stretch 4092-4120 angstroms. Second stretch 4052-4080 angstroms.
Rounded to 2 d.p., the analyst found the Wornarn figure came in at 0.89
